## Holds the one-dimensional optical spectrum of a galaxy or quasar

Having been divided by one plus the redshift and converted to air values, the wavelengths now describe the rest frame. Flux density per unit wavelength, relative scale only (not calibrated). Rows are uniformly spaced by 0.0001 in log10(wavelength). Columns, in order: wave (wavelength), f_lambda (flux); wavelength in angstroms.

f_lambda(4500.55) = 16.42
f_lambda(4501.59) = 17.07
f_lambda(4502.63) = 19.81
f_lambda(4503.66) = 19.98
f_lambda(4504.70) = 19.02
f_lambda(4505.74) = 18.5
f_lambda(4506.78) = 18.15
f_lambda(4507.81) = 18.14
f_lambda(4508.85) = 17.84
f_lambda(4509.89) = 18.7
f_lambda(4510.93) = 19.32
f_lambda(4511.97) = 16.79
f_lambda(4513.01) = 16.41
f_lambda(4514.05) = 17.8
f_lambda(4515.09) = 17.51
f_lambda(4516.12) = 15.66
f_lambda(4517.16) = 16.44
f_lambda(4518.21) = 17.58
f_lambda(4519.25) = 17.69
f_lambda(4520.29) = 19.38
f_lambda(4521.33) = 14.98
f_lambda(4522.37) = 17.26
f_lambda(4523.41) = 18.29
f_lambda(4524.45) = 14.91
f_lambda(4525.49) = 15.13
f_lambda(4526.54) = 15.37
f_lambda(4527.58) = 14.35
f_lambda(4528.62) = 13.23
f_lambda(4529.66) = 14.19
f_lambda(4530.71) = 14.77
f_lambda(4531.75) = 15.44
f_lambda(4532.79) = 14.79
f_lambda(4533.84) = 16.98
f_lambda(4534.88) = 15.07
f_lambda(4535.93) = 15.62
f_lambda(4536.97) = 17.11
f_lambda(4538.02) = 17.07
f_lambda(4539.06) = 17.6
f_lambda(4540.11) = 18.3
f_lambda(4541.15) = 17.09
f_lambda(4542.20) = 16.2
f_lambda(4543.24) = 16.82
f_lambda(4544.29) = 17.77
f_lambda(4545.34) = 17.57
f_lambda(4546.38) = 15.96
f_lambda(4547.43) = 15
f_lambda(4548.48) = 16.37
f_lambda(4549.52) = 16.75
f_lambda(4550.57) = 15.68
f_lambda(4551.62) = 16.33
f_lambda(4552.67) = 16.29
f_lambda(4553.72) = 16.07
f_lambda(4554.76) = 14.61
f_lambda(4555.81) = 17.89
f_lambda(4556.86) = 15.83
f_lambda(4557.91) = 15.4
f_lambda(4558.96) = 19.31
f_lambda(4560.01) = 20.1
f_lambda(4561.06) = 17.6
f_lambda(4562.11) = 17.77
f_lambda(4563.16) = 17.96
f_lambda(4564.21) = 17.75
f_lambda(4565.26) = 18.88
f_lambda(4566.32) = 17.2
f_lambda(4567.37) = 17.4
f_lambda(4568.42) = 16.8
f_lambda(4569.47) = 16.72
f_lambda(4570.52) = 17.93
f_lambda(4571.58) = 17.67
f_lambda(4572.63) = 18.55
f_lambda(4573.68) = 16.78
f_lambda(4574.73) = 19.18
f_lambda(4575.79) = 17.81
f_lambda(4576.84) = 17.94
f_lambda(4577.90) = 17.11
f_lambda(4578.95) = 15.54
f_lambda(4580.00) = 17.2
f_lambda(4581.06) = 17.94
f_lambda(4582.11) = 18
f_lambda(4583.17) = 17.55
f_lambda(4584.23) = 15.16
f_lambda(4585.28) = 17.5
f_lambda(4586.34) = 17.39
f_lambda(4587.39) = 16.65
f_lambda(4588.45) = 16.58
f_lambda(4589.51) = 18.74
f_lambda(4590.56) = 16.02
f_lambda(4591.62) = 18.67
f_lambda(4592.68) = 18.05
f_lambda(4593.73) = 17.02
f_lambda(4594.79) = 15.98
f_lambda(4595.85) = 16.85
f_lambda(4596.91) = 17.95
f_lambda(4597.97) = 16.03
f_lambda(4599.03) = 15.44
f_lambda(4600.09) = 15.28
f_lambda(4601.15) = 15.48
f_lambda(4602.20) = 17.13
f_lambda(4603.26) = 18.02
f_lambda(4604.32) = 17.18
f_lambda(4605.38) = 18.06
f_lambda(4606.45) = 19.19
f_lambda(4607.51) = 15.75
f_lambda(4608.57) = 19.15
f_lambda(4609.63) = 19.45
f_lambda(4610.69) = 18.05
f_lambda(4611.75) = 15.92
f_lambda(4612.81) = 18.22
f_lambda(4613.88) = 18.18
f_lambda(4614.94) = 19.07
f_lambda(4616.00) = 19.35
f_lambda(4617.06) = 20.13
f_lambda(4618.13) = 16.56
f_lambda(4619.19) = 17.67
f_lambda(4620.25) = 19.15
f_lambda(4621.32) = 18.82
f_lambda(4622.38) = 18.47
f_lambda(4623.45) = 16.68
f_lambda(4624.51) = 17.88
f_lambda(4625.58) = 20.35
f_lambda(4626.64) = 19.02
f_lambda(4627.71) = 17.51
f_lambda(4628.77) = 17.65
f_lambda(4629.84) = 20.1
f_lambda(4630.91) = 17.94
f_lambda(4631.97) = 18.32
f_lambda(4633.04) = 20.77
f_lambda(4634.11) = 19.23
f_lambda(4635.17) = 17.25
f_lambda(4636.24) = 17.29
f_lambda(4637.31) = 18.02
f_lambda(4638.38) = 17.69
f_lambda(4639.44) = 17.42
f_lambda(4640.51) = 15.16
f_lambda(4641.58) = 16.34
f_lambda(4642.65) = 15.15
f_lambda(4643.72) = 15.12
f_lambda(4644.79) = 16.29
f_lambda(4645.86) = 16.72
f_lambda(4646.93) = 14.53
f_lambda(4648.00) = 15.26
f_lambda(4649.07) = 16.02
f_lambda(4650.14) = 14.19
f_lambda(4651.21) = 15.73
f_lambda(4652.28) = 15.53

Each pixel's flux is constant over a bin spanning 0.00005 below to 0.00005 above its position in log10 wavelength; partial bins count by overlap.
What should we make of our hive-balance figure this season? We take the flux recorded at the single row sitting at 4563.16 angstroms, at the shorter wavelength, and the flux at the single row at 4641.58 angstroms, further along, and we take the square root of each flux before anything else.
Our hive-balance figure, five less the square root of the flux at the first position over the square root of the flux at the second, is 3.95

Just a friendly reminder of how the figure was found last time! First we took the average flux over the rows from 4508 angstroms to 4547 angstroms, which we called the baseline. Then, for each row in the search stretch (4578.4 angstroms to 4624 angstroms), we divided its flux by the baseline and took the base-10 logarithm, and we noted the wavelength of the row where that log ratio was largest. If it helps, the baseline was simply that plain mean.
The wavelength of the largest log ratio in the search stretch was 4617.06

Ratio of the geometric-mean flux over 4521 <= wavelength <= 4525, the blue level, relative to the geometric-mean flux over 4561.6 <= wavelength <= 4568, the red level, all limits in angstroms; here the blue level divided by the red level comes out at 0.914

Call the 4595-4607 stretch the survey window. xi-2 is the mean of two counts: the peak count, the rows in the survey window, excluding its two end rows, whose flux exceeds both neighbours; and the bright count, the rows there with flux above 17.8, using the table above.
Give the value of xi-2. 3.0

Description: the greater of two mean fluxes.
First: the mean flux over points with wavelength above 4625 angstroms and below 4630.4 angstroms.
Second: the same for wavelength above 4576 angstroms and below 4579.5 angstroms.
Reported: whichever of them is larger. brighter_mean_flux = 18.9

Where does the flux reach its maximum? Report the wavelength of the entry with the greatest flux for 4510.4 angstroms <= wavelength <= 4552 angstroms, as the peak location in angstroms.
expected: 4520.29 angstroms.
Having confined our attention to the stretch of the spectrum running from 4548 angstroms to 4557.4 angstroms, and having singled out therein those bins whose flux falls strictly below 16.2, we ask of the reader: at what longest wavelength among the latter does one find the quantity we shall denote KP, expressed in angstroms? 4556.86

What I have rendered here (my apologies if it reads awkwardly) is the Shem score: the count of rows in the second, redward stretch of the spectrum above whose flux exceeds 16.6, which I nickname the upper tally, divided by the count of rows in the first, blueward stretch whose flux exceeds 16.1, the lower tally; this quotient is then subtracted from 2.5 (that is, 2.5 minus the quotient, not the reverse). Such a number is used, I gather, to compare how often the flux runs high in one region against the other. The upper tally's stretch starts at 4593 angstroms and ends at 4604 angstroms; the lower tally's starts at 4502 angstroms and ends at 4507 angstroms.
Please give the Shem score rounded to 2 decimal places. 1.50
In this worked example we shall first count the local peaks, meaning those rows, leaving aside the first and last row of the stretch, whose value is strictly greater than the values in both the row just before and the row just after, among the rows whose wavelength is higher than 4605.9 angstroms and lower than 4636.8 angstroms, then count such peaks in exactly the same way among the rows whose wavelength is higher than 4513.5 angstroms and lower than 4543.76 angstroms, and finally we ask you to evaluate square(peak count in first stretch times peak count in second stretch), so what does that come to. 2401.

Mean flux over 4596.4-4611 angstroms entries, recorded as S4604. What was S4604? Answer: 17.3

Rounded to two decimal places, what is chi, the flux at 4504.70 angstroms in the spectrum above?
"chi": 19.02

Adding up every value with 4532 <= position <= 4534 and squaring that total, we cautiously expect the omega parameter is 1009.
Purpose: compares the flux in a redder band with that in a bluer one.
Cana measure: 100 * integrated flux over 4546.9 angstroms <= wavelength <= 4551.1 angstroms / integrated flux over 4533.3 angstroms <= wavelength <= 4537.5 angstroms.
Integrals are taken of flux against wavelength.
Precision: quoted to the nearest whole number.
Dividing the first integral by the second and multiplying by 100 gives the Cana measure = 99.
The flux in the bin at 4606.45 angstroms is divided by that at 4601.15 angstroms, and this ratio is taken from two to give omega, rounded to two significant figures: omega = 0.76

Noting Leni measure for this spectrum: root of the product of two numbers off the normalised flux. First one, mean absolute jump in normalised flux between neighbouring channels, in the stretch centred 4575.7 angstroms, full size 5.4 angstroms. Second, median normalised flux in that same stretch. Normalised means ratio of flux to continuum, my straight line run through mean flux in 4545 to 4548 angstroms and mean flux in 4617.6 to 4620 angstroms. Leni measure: 0.28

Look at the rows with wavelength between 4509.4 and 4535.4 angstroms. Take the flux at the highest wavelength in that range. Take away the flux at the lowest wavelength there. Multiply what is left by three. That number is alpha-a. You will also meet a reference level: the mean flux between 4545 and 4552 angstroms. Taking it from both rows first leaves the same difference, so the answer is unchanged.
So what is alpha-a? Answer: -11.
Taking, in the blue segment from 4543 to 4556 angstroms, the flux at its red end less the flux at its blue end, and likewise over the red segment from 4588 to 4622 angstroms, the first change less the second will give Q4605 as -1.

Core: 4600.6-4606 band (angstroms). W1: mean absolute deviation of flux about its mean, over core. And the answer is 0.70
